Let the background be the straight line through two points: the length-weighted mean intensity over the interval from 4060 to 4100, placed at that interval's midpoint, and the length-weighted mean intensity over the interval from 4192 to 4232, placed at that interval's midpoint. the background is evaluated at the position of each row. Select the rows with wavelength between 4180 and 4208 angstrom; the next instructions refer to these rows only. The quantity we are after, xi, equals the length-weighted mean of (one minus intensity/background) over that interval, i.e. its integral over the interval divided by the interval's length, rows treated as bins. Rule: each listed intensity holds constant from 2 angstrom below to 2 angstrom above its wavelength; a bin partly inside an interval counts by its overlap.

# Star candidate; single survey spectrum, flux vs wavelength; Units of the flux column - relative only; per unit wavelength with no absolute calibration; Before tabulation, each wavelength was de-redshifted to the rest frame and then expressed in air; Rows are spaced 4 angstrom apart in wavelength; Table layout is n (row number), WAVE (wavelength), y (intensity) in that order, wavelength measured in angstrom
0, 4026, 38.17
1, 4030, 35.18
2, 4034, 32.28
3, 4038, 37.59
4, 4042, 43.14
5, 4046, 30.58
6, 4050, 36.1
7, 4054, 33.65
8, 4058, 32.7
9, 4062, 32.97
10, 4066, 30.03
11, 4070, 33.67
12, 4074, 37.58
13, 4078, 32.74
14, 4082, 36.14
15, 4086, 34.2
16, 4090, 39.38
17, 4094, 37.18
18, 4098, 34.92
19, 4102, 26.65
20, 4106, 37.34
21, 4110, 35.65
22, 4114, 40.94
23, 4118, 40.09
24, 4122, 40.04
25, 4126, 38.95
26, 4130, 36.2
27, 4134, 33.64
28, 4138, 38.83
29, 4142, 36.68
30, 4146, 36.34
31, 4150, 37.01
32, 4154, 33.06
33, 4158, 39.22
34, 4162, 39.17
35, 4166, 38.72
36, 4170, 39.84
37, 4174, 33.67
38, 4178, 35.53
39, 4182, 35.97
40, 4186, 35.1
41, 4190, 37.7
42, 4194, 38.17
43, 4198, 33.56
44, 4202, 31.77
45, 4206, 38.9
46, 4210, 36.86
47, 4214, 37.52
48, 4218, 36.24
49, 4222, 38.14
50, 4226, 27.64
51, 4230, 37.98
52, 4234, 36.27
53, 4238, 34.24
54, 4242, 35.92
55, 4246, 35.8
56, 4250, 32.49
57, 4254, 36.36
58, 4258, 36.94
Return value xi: -0.009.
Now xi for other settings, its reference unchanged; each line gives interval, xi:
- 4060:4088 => 0.027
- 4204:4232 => -0.013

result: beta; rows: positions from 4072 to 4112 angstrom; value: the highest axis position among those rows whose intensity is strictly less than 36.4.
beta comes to 4110 angstrom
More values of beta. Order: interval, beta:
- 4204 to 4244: 4242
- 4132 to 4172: 4154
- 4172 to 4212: 4202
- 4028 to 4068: 4066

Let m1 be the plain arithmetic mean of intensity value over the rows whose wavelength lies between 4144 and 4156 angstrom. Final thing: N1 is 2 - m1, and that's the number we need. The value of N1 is -33.5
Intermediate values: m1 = 35.5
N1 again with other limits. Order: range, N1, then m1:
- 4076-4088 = -32.4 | 34.4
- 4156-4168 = -37.0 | 39.0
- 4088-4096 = -36.3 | 38.3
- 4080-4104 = -32.7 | 34.7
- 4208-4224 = -35.2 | 37.2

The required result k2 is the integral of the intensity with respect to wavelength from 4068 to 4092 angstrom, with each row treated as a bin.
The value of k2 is 855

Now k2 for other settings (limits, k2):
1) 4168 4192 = 871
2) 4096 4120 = 862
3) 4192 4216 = 867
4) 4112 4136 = 919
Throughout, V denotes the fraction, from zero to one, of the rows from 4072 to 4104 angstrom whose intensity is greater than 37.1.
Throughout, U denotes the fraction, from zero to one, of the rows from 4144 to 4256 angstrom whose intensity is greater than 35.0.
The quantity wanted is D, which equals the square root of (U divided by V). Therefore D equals 1.41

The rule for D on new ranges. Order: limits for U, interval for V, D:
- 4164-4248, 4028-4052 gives 1.51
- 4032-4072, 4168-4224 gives 0.84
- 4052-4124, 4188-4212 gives 1.00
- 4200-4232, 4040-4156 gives 1.47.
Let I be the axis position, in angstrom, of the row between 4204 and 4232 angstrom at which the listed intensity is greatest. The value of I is 4206 angstrom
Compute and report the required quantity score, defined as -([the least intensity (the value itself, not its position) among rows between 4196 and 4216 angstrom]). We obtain -31.8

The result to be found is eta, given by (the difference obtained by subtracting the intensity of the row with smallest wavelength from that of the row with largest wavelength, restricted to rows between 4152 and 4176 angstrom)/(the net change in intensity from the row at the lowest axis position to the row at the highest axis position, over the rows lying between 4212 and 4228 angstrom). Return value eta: -0.1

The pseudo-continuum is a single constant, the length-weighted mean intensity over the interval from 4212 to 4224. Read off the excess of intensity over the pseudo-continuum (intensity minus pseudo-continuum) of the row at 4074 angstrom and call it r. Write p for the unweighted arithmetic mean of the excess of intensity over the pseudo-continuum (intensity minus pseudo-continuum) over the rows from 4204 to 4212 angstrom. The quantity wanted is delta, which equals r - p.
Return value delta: -0.3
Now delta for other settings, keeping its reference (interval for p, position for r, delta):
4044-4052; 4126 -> 5.6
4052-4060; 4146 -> 3.2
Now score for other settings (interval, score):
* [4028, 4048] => -30.6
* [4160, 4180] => -33.7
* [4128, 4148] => -33.6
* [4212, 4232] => -27.6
